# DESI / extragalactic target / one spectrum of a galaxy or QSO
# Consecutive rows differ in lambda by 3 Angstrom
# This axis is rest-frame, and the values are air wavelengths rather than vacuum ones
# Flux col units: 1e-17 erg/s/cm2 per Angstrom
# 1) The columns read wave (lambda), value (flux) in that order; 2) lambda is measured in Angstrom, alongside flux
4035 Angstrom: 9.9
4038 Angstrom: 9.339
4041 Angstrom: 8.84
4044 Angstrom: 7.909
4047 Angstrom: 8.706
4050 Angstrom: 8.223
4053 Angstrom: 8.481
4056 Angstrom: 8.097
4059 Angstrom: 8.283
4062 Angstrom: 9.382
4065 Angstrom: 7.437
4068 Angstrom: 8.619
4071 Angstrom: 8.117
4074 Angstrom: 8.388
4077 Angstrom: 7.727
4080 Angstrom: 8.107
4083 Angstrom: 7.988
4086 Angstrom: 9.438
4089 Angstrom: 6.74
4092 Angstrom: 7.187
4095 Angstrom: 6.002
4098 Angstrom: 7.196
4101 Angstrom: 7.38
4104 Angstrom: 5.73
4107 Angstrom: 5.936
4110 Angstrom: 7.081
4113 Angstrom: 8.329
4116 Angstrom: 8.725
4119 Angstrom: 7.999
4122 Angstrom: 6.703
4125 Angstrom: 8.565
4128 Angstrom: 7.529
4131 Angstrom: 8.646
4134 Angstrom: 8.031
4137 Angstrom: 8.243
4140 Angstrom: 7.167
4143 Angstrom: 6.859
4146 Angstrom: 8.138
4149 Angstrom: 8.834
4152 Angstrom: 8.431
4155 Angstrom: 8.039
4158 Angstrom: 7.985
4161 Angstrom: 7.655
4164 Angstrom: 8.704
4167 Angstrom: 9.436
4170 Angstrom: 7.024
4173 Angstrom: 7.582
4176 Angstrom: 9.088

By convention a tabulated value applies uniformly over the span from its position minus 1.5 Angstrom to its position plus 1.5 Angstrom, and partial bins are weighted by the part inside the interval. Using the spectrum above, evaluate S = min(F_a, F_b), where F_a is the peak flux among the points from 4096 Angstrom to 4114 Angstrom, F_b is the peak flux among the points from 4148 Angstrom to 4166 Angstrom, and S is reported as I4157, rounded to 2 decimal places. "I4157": 8.33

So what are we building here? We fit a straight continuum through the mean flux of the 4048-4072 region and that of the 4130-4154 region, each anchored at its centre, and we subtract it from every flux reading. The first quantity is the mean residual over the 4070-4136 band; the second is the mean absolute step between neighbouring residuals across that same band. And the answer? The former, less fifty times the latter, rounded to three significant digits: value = -48.0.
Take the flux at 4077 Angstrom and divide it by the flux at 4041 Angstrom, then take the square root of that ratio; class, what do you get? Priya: 0.93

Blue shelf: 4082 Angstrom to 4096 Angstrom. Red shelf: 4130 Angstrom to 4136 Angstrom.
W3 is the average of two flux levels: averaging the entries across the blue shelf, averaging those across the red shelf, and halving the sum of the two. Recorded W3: 7.90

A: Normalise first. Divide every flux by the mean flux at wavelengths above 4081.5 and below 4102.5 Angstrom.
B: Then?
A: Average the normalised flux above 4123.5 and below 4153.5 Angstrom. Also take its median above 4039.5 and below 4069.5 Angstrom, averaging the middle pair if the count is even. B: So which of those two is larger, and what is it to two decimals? 1.13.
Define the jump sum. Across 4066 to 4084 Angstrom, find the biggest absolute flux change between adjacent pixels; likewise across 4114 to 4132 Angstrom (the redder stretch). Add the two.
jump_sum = 2.5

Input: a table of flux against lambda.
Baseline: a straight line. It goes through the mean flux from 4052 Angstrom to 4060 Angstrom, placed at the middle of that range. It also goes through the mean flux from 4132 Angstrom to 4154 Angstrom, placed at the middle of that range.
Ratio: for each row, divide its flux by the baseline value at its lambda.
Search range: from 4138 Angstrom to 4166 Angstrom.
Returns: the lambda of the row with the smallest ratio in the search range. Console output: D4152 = 4143 Angstrom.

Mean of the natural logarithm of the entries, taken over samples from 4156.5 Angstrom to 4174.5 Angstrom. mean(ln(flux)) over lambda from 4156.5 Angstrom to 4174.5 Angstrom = 2.08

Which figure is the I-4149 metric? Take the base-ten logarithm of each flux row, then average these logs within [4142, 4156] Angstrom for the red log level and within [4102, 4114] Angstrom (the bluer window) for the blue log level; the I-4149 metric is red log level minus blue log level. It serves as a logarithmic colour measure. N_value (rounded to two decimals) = 0.08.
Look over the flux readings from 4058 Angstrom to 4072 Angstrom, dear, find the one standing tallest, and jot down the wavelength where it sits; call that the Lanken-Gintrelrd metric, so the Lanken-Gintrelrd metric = 4062 Angstrom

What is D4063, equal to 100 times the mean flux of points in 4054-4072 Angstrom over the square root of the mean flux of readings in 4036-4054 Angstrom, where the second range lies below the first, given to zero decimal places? 284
